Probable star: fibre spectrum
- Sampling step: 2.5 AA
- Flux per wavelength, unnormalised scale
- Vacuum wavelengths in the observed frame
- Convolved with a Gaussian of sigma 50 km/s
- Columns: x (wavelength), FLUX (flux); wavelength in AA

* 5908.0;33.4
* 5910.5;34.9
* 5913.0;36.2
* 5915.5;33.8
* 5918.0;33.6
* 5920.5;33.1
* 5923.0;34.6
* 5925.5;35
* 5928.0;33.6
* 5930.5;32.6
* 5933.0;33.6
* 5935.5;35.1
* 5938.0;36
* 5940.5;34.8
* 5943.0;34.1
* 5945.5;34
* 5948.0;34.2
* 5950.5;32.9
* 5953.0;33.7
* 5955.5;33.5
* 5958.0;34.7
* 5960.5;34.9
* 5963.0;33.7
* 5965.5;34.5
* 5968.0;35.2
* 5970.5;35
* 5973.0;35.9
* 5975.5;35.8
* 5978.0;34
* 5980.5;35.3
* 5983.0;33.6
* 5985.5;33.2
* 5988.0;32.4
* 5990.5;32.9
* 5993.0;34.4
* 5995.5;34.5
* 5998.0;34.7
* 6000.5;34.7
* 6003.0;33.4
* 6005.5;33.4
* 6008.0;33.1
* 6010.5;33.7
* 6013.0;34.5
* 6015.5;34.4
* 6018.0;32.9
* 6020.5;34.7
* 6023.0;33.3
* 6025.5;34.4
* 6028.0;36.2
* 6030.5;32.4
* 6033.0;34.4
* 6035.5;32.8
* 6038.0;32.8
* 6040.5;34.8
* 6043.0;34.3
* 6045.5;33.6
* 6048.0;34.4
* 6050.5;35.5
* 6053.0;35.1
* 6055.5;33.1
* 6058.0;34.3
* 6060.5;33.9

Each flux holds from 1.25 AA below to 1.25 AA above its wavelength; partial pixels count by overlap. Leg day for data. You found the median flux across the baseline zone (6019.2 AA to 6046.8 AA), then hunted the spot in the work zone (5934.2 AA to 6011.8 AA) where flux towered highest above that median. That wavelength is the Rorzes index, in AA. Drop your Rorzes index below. 5938.0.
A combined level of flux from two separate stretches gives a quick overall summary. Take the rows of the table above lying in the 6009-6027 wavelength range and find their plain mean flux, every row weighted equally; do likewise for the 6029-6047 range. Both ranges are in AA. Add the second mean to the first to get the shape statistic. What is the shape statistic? 67.6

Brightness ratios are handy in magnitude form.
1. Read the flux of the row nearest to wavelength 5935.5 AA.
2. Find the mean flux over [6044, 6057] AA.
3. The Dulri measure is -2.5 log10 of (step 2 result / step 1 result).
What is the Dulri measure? 0.024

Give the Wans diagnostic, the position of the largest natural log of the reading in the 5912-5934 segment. 5913.0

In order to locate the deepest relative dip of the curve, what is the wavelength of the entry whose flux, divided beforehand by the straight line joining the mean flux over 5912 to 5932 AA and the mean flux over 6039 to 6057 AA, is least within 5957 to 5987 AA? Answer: 5985.5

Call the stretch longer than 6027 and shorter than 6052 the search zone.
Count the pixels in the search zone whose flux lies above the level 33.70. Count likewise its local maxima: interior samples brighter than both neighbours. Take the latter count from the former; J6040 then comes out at 4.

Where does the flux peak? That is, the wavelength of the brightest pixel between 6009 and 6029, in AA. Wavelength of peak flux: 6028.0 AA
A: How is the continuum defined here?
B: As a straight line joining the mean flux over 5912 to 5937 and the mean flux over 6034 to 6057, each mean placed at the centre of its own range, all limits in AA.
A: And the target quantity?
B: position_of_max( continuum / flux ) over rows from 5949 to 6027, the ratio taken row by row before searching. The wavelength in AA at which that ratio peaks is 5988.0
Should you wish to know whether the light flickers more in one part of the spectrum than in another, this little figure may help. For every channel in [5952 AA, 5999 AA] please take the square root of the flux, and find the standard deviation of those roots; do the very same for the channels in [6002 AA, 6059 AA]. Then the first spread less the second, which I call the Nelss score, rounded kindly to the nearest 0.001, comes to 0.000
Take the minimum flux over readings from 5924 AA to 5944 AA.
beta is 32.6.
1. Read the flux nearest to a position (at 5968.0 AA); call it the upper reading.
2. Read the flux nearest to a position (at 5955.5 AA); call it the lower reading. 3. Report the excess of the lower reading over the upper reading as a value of -1.7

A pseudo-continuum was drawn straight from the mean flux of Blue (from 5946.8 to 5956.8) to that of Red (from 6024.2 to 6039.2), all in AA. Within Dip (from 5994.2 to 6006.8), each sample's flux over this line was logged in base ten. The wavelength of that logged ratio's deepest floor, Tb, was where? 6005.5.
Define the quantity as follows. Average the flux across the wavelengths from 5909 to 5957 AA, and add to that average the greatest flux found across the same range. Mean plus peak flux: 70.37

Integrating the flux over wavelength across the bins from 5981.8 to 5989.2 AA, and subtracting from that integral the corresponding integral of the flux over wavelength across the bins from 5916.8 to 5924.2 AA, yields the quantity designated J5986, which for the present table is -5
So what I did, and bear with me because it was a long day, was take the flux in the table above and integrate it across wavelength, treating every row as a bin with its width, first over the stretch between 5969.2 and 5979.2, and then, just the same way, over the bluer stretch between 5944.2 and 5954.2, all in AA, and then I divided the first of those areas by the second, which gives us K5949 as 1.04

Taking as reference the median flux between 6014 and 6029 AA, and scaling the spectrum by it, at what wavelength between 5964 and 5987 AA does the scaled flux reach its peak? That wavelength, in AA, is 5973.0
